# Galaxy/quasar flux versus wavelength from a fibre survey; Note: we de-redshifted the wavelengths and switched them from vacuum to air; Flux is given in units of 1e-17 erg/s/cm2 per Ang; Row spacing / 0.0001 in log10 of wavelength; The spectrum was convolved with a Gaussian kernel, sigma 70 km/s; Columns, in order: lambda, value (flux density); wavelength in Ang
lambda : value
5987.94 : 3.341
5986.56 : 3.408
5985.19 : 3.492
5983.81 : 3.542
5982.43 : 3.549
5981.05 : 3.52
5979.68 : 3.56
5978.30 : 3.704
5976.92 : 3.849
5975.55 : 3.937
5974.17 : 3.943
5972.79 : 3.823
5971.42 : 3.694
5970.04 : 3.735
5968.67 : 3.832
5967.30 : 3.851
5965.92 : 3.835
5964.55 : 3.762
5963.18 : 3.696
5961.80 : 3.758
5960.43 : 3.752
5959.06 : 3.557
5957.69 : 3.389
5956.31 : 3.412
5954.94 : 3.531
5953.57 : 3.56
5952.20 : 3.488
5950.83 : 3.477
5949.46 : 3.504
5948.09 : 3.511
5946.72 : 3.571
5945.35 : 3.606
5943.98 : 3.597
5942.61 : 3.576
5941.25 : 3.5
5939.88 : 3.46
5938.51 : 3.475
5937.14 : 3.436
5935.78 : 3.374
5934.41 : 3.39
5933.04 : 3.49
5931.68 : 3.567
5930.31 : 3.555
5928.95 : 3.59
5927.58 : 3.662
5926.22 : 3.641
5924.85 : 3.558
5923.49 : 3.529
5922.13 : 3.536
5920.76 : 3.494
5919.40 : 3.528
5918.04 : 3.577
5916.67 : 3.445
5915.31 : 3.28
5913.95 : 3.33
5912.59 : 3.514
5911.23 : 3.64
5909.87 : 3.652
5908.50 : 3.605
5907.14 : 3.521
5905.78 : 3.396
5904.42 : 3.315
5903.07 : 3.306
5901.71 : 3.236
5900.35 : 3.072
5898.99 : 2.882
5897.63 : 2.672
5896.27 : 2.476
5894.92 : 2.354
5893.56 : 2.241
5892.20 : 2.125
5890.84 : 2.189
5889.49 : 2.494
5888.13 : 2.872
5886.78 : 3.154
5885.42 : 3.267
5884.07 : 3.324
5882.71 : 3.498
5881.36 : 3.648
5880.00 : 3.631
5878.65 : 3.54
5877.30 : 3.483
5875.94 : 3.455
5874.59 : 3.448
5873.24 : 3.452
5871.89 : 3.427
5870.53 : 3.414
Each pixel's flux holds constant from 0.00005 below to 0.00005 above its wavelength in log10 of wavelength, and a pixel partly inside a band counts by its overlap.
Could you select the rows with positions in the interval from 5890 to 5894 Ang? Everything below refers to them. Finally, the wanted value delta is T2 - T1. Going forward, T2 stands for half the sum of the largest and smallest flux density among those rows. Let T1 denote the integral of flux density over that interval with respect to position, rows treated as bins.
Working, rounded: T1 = 8.8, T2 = 2.2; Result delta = -6.6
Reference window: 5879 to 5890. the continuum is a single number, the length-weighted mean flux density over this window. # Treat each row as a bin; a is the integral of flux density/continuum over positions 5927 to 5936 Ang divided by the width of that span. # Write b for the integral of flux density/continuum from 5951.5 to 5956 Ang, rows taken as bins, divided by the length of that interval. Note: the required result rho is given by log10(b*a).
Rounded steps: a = 1.08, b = 1.081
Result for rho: 0.068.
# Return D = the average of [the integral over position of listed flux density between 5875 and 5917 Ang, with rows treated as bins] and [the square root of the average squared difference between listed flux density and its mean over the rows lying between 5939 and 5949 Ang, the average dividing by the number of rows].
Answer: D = 66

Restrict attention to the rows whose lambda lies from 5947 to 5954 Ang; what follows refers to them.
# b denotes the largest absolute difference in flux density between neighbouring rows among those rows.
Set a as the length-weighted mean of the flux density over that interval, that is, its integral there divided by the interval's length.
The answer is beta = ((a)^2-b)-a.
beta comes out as 8.74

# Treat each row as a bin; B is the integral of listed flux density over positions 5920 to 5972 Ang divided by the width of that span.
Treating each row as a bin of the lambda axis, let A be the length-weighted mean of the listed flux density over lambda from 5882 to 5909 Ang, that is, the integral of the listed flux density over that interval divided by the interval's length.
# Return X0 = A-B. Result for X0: -0.6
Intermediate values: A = 2.9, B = 3.58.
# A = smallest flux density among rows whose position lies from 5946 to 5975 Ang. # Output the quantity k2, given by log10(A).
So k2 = 0.53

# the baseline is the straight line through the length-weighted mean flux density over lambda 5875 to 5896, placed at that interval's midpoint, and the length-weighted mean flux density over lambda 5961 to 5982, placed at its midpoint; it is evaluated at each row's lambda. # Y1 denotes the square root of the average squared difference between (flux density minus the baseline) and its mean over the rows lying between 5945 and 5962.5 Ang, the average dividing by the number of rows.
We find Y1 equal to 0.102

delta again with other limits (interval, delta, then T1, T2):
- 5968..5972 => -11.3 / 15.0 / 3.8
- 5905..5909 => -10.5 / 14.0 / 3.5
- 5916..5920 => -10.5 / 14.1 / 3.5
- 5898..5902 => -9.0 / 12.1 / 3.1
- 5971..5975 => -11.5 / 15.3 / 3.8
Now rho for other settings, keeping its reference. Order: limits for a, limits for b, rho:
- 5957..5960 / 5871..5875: 0.055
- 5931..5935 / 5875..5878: 0.057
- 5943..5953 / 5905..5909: 0.067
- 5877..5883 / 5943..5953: 0.076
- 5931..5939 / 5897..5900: -0.038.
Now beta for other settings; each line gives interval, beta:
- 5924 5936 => 8.90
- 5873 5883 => 8.75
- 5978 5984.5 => 9.01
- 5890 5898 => 2.92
